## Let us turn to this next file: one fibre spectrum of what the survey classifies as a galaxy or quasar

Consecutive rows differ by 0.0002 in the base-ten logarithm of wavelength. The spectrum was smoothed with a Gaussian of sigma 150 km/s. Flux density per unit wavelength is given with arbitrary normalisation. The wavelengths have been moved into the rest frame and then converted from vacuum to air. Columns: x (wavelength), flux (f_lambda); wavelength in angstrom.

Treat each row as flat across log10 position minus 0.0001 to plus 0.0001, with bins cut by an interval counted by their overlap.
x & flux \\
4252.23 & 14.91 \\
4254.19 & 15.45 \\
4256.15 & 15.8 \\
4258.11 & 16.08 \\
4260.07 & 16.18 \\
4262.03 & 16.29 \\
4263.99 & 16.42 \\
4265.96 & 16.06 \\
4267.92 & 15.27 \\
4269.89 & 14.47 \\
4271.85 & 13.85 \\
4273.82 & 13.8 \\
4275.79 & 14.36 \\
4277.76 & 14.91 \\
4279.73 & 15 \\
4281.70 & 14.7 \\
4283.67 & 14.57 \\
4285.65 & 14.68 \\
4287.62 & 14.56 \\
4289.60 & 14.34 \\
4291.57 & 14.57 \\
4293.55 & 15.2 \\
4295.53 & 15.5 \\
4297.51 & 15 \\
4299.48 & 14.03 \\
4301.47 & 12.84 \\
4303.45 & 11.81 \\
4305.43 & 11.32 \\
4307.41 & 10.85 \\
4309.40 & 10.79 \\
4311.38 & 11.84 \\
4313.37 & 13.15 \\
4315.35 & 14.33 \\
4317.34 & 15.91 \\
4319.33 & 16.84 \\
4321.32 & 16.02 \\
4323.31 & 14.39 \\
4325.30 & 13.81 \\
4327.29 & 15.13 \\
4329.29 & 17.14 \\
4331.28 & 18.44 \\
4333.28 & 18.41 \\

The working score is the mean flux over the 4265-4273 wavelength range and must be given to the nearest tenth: 14.9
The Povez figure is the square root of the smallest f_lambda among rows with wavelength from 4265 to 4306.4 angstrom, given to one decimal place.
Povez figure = 3.4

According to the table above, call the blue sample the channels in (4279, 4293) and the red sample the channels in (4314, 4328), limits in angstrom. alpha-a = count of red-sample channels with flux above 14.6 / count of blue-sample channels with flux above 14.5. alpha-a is 0.7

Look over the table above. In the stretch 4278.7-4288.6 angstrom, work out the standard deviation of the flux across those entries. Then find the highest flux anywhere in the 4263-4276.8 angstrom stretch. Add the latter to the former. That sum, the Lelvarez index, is 16.6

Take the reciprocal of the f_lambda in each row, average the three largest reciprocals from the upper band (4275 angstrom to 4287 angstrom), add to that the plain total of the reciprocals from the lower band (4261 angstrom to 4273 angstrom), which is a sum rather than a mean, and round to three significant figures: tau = 0.460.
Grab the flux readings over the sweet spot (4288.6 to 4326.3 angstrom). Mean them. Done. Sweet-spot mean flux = 13.8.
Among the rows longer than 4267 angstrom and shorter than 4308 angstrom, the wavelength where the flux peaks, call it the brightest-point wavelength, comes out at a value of 4295.53 angstrom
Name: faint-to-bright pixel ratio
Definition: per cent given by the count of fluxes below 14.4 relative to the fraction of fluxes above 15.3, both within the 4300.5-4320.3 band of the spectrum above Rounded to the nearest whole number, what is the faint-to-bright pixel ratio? 4000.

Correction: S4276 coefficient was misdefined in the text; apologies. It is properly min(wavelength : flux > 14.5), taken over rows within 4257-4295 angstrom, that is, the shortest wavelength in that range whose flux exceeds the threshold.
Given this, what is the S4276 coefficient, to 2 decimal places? 4258.11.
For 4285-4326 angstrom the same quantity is 4285.65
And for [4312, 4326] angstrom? 4317.34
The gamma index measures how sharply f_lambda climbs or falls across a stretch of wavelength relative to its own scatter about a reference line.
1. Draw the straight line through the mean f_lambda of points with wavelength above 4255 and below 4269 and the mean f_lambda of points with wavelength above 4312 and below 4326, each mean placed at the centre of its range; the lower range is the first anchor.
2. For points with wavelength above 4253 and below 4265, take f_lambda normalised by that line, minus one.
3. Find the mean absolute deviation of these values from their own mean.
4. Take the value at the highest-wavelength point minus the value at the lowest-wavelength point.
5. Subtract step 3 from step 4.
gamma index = 0.052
